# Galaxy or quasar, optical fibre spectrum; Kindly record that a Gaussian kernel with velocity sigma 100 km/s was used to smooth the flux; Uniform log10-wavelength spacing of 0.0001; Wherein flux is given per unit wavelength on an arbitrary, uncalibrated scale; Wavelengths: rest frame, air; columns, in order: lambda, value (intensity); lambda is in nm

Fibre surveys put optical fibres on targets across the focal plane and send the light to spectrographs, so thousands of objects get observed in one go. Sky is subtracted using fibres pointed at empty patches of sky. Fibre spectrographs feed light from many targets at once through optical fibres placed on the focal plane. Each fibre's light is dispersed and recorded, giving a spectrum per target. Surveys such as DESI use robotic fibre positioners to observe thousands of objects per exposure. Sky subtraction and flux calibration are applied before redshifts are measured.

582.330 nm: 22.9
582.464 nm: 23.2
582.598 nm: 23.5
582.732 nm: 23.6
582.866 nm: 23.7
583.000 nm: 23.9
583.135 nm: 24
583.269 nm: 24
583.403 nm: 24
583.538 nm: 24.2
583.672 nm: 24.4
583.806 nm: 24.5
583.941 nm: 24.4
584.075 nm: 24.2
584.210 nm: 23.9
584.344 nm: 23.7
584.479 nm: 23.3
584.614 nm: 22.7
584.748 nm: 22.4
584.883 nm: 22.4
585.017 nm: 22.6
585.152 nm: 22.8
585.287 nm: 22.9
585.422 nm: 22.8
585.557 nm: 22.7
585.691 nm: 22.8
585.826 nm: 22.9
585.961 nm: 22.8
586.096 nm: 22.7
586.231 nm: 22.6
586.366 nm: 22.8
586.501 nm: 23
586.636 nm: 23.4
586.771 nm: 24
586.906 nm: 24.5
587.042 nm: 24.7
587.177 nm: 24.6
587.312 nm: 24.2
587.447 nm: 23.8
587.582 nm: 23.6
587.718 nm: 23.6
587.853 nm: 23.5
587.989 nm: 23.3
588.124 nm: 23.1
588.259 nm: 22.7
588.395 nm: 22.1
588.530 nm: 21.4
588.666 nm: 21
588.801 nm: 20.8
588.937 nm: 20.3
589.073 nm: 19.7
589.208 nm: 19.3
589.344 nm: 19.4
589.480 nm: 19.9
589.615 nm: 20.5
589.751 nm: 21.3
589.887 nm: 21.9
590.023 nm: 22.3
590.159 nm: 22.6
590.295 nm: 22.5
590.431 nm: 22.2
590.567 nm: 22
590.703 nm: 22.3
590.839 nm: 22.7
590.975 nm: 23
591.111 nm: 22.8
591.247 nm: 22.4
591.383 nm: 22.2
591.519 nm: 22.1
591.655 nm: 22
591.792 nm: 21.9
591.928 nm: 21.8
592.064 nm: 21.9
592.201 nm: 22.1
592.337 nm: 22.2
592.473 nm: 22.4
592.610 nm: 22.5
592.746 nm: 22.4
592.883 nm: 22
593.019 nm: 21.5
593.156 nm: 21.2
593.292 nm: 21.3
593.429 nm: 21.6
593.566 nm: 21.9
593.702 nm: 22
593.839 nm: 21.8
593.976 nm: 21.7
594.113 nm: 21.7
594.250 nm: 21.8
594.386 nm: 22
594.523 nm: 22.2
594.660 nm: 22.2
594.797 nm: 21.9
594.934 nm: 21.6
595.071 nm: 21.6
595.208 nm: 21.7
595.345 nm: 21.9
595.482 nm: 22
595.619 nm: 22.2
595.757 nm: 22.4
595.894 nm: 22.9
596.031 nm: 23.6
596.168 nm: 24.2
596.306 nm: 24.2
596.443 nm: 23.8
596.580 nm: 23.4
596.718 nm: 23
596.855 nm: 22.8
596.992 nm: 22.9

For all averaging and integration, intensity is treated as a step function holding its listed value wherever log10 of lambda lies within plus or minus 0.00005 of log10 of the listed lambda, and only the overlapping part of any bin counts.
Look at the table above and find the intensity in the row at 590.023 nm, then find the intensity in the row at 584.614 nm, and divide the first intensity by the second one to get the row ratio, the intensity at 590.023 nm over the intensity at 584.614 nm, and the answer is 0.98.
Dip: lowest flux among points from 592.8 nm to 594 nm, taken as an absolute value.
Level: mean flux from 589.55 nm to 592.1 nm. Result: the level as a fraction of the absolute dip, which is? 1.04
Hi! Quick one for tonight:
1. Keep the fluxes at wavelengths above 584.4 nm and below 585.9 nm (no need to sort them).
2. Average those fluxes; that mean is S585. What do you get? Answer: 22.8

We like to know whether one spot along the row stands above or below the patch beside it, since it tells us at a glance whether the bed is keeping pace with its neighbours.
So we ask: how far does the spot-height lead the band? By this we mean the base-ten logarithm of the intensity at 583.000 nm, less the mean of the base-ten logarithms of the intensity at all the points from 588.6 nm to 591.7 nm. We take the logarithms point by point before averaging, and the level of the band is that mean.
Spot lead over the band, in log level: 0.046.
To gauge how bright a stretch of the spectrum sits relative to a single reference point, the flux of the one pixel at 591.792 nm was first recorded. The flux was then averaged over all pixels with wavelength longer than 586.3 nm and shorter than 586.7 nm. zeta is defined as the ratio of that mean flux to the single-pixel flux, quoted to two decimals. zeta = 1.05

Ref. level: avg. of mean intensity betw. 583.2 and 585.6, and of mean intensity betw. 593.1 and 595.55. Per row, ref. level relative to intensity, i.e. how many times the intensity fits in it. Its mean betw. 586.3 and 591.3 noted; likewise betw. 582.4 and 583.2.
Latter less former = -0.060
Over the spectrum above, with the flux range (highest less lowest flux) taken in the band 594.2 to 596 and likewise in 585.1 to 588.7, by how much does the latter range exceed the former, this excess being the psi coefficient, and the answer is 2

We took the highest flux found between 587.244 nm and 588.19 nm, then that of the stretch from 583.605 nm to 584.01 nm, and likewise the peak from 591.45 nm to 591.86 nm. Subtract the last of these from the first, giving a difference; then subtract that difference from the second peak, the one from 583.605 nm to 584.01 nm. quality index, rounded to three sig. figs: 22.4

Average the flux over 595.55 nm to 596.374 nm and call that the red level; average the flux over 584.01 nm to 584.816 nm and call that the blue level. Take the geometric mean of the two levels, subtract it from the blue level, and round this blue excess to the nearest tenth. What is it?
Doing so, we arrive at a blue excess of 0.1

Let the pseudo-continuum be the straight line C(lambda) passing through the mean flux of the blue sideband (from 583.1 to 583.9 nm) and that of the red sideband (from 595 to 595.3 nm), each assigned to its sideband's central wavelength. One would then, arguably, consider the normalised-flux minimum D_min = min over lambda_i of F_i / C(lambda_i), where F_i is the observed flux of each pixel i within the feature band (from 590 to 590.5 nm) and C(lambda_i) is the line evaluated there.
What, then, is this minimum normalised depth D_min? 0.98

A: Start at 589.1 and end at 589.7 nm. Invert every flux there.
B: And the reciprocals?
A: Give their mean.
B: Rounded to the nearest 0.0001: 0.0506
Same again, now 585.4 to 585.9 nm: 0.0439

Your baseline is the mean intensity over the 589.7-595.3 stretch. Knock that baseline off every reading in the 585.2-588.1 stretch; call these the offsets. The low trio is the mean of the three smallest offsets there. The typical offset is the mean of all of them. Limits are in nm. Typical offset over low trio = 2.1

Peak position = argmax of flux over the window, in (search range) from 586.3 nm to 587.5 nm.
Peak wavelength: 587.042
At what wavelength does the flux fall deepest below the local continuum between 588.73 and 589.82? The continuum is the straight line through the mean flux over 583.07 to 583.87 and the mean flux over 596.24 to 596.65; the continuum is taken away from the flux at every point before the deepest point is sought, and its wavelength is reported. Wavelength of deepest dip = 589.208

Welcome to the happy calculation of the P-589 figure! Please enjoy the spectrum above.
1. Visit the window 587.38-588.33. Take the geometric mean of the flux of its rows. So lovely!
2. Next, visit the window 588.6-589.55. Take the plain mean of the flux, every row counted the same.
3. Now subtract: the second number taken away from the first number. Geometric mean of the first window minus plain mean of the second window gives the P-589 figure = 3.3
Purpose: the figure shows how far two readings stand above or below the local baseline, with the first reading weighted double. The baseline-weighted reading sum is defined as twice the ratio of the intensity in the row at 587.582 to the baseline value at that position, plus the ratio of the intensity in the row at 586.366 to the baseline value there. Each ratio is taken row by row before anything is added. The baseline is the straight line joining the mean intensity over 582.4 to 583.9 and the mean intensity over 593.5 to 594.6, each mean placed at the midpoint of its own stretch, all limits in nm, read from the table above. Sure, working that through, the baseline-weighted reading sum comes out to 3.02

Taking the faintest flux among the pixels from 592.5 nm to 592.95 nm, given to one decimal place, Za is 22.0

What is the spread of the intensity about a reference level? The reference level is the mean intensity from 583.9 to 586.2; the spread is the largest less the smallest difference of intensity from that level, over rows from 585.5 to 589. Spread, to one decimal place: 4.4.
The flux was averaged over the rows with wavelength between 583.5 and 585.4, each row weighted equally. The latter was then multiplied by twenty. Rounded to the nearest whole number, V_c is 469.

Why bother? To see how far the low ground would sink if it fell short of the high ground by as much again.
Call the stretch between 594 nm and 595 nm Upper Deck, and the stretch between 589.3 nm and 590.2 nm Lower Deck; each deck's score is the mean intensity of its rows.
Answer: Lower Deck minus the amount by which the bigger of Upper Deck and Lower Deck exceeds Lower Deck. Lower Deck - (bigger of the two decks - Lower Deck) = 20.3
